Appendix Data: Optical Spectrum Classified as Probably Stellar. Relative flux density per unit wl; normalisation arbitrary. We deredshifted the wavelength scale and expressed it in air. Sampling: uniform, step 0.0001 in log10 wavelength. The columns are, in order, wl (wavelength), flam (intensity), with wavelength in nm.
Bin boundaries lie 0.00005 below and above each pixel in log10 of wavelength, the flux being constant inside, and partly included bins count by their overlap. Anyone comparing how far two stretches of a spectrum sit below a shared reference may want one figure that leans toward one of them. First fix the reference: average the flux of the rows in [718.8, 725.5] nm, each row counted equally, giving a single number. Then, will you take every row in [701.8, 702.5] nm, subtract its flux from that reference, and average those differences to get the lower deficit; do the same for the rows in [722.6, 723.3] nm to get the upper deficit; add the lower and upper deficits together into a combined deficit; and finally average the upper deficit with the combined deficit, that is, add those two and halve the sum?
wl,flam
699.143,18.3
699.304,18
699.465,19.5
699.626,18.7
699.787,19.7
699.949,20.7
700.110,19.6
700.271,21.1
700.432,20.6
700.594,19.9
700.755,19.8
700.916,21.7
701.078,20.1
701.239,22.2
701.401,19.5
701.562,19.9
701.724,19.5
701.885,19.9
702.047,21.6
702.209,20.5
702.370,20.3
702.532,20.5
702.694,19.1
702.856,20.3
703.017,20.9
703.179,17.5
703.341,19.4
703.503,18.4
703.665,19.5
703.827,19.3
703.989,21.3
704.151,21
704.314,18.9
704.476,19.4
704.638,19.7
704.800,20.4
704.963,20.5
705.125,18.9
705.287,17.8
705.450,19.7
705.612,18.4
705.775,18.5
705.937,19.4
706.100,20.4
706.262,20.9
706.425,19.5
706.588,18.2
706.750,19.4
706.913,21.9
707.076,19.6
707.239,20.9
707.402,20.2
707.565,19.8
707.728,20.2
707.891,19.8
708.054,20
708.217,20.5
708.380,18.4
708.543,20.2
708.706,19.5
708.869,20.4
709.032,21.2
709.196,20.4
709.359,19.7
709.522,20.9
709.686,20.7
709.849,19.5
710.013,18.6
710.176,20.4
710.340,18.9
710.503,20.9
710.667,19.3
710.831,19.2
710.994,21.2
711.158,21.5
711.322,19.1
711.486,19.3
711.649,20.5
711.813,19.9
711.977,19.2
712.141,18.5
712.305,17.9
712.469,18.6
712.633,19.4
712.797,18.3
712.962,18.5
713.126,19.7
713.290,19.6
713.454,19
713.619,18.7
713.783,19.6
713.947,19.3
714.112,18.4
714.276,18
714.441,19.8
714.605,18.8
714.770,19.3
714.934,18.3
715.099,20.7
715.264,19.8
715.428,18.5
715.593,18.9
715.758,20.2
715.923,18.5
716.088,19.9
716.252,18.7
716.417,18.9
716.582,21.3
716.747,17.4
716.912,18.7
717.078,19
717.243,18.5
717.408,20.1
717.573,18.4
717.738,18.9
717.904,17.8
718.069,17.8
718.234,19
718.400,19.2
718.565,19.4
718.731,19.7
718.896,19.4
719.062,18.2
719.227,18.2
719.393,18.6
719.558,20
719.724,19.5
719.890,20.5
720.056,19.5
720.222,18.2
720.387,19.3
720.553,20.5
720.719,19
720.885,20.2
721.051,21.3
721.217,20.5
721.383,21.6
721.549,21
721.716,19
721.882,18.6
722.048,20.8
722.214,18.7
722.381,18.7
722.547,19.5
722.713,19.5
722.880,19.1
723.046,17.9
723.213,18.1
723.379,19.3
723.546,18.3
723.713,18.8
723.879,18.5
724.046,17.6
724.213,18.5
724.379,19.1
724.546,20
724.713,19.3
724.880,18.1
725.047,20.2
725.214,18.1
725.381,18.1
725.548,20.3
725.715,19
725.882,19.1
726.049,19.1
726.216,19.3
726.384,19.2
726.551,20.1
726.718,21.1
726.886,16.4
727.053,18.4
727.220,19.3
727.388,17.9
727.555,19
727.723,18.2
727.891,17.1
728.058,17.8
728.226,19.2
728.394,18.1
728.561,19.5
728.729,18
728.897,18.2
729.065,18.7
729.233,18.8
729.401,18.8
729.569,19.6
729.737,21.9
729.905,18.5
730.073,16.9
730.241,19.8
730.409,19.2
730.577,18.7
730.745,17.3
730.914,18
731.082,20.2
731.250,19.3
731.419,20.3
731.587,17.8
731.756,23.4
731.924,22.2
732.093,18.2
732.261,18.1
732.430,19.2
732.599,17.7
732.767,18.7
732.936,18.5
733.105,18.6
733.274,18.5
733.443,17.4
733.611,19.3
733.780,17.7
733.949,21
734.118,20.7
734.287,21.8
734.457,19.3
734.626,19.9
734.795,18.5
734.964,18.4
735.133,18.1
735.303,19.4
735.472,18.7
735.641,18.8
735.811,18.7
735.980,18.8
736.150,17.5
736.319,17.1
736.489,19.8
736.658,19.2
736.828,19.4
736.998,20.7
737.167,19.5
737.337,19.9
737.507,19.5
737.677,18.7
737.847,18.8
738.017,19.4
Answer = -0.1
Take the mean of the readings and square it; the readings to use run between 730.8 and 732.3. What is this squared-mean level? 389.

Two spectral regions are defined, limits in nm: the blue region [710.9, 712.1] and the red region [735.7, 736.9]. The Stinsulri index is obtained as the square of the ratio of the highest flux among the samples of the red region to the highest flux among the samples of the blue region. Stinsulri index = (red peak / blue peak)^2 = 0.85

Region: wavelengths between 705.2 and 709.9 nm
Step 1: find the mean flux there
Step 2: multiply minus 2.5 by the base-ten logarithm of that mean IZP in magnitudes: -3.25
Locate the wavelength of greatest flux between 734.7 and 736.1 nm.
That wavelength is 735.303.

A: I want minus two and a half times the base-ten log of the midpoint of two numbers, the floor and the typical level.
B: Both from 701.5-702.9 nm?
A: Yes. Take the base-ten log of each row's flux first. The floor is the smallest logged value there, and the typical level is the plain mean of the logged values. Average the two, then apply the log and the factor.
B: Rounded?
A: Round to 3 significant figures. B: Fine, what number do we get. -0.279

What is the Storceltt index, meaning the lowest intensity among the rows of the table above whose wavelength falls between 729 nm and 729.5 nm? 18.7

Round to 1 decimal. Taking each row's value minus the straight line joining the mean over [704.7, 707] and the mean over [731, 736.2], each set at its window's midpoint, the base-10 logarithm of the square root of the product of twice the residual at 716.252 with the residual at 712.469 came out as 0.1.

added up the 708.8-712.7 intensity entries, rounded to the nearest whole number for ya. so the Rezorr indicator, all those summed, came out 475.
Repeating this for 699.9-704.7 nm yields 602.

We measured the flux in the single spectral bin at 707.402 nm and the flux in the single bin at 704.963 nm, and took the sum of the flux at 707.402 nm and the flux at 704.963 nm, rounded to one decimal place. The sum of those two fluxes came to 40.7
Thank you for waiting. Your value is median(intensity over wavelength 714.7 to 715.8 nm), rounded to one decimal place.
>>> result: 19.3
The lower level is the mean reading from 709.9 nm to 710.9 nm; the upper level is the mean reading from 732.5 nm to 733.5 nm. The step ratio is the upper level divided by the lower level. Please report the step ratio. 0.93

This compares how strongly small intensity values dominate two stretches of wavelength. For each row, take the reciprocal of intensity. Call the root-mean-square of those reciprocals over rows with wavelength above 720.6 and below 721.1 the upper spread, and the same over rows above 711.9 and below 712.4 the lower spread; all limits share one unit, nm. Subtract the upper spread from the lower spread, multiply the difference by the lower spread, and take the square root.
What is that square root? 0.0152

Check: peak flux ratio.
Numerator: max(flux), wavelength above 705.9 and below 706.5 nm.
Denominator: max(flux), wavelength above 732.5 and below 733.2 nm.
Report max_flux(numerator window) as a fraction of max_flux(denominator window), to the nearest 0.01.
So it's 1.12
